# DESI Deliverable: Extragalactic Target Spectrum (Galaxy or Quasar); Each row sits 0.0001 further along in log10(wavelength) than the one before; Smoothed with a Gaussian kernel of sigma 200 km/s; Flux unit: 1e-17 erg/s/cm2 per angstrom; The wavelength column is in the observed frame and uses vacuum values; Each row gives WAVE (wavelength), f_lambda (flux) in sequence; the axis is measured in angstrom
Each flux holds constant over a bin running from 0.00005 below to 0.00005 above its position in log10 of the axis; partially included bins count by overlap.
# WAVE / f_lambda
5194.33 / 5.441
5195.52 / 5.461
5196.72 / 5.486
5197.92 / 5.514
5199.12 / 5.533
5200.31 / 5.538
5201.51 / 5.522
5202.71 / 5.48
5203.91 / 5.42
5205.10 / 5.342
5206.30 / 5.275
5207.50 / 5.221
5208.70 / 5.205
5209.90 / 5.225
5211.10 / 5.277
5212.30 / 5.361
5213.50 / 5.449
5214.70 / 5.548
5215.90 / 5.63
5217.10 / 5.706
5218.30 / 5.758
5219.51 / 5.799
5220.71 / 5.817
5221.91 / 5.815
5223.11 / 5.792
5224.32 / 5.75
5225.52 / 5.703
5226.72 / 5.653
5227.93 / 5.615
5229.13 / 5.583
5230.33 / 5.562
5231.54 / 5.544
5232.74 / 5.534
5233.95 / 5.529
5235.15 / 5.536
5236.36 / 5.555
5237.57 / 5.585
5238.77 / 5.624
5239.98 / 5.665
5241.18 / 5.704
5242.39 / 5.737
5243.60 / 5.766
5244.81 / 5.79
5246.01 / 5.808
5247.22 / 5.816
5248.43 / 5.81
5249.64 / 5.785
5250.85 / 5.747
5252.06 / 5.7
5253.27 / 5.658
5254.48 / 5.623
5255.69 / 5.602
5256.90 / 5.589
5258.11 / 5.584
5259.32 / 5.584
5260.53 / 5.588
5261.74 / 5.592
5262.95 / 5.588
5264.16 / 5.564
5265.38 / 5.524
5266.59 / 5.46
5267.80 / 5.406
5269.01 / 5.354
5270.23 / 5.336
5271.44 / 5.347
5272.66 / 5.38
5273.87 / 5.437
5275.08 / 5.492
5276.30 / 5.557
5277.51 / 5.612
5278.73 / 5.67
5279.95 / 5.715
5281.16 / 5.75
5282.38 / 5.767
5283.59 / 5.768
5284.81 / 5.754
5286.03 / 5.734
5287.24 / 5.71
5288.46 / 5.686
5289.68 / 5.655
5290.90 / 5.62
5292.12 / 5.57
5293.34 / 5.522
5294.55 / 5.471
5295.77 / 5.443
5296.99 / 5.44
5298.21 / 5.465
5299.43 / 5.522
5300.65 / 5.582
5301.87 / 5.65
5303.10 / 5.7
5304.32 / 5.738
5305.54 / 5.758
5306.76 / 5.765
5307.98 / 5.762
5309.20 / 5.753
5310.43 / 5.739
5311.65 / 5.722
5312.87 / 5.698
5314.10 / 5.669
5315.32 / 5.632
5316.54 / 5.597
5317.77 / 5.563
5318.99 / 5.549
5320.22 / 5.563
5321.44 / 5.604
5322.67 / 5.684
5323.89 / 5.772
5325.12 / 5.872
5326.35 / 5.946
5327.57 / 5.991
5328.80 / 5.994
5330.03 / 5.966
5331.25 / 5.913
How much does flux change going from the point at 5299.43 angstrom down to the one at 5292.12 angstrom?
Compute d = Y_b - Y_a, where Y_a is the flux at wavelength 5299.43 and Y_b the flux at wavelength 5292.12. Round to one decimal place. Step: 0.0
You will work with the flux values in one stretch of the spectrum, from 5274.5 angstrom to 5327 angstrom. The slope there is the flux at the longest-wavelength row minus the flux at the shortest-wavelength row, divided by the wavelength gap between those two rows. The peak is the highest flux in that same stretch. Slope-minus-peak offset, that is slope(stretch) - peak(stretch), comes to -5.94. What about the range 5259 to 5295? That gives -5.77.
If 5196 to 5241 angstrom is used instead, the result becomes -5.81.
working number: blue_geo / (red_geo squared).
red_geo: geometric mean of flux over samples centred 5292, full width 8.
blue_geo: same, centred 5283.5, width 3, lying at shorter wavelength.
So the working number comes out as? 0.186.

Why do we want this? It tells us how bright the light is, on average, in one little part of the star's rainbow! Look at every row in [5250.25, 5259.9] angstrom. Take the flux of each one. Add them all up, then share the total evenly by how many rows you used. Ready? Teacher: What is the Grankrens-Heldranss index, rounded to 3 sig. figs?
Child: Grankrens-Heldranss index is 5.64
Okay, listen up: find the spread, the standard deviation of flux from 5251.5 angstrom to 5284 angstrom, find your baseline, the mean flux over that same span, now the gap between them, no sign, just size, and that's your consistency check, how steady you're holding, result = 5.44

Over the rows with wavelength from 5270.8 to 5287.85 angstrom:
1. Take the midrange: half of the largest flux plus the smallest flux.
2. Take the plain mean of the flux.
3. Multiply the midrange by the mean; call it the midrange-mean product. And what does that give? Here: 31.2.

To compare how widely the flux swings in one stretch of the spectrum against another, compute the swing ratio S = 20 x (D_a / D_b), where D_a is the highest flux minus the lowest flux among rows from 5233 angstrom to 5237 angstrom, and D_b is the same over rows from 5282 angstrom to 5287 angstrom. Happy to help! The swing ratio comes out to 15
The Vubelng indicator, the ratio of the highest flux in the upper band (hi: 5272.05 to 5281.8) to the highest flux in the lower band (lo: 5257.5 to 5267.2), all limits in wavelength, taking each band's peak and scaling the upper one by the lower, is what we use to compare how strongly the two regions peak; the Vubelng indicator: 1.03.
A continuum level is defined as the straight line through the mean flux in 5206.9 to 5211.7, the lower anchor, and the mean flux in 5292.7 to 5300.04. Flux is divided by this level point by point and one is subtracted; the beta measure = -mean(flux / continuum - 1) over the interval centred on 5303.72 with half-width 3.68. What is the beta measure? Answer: -0.04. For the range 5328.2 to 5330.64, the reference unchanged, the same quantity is -0.07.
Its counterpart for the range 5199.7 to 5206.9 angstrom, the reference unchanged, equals -0.04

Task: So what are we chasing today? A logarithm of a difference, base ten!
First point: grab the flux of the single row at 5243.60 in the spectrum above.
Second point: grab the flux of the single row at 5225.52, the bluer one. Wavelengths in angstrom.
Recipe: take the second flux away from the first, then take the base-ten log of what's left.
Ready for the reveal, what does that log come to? -1.2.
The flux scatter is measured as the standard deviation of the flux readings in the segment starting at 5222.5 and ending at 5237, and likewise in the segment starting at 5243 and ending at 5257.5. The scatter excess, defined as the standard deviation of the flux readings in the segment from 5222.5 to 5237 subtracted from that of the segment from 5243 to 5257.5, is -0.005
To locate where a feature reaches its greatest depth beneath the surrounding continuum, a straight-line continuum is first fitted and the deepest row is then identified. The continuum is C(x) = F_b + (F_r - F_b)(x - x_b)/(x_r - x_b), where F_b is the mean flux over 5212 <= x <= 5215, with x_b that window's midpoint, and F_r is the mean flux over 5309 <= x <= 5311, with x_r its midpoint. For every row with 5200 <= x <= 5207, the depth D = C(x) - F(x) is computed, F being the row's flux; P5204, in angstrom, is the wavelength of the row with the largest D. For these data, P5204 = 5206.30 angstrom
